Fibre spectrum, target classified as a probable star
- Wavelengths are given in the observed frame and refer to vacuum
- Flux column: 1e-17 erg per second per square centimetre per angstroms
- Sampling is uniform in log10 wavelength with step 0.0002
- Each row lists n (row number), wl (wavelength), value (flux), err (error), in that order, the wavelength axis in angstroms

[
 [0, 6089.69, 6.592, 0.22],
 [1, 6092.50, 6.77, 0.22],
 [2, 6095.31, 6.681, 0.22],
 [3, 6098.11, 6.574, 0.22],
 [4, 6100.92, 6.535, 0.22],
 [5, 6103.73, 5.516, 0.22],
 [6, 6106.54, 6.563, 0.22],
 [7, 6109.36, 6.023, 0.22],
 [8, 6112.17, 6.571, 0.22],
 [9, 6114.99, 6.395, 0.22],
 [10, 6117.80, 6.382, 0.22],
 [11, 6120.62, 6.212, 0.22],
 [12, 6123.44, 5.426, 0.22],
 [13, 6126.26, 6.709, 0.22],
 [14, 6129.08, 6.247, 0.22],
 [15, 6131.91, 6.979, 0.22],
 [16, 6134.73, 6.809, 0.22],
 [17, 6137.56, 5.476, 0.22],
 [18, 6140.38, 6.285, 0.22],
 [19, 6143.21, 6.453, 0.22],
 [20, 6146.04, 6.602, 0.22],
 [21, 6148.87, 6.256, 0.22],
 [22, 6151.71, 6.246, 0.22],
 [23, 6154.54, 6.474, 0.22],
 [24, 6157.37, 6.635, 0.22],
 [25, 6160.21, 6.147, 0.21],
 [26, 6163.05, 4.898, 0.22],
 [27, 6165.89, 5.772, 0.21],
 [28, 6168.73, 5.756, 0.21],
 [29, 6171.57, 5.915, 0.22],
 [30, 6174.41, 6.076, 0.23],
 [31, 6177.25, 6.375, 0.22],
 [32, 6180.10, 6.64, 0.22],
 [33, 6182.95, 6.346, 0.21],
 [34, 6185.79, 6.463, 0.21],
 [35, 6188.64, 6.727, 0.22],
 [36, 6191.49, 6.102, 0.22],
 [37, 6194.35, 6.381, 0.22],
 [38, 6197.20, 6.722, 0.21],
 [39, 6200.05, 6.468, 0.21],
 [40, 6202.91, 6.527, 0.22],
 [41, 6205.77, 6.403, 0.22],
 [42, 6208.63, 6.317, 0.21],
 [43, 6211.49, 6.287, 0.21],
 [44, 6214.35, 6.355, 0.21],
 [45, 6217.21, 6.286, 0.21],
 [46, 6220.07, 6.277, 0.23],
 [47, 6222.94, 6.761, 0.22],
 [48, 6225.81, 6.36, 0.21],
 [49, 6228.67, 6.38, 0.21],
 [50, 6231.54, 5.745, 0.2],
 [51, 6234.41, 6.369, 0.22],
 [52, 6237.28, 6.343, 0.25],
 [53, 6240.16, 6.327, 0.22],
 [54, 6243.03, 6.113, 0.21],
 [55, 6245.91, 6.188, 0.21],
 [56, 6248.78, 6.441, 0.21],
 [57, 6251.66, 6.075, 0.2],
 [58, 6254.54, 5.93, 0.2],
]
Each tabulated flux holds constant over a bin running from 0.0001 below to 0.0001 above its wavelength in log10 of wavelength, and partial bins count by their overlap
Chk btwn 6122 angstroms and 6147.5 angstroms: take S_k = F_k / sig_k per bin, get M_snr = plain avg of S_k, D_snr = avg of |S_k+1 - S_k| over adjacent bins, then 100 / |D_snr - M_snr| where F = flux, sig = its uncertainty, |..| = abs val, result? 3.86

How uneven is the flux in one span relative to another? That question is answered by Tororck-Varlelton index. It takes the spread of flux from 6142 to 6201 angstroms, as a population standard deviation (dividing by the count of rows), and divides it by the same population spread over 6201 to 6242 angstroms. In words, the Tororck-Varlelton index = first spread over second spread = 2.0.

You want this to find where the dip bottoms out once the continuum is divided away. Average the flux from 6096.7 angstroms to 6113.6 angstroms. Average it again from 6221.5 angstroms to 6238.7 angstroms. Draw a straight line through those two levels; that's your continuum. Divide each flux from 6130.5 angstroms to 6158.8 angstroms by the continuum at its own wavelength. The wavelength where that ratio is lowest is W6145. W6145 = 6137.56 angstroms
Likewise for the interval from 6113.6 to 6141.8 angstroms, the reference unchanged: 6123.44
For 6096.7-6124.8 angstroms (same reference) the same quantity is 6123.44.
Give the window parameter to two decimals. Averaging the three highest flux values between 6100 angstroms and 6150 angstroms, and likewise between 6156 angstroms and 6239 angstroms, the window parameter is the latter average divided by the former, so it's 0.99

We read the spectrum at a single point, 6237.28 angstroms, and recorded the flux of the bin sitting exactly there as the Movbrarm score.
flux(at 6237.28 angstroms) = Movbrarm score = 6.343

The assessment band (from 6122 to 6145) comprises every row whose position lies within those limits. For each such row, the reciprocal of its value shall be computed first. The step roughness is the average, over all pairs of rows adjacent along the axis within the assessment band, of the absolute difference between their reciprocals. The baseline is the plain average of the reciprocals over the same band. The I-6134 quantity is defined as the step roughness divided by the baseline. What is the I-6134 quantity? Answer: 0.12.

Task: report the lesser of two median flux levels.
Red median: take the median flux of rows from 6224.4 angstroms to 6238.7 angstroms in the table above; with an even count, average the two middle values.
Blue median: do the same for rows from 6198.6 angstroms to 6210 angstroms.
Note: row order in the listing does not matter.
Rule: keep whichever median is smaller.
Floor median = 6.36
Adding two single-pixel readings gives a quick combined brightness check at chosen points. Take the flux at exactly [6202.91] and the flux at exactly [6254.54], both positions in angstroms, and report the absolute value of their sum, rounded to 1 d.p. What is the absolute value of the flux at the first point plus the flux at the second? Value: 12.5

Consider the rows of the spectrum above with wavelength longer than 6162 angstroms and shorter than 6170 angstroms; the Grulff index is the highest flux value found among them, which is 5.772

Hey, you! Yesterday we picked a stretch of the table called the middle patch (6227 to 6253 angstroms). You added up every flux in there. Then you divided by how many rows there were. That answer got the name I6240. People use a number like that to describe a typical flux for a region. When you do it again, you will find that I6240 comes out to 6.22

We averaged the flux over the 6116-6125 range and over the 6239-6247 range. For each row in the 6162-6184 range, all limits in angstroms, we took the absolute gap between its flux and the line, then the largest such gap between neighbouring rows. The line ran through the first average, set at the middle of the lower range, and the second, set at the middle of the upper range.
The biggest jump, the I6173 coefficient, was 0.87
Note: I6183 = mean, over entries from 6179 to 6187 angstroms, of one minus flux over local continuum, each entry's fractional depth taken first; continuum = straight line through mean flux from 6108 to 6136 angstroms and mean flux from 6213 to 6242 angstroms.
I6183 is -0.02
